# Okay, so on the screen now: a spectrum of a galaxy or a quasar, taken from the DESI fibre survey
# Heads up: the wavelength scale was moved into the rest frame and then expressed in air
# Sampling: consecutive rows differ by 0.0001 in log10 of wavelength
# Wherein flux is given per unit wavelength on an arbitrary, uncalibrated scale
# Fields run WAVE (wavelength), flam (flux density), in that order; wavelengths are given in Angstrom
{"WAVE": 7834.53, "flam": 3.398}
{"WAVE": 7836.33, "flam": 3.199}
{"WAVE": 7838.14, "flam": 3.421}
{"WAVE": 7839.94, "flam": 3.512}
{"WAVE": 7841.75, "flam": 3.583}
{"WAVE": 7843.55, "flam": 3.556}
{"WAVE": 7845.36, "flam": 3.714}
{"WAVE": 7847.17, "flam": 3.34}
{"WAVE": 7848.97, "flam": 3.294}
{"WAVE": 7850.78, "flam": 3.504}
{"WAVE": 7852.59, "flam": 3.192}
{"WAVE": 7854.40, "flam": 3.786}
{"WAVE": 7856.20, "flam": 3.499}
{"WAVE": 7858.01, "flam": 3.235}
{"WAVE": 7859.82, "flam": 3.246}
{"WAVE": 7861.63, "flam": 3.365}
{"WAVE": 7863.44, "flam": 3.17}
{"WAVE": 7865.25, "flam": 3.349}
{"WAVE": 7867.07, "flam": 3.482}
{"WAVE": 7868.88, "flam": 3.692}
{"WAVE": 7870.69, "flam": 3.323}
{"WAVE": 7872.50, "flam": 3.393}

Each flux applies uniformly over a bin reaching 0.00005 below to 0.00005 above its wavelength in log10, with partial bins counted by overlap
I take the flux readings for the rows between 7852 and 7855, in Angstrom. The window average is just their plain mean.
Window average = 3.49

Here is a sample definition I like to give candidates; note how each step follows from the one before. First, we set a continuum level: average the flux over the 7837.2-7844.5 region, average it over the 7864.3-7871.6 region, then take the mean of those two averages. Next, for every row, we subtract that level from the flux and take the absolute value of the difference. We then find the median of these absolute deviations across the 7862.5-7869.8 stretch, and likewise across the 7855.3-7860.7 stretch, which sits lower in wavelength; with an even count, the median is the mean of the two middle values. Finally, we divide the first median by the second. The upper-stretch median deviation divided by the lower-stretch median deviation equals 0.7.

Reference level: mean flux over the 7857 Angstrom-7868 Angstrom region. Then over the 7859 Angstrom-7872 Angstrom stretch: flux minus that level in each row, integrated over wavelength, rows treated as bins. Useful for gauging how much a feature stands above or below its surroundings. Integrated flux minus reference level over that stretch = 0.9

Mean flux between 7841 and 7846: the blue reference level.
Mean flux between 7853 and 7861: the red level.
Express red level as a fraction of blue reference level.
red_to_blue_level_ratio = 0.95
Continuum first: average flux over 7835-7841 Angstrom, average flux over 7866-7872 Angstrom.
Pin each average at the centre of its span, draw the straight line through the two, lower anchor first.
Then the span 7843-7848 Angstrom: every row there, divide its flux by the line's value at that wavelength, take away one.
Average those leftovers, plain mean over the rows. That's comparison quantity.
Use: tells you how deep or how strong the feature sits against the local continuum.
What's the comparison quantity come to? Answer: 0.04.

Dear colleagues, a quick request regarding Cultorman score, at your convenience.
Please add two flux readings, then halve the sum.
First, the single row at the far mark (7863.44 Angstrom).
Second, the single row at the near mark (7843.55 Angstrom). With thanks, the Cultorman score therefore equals 3.36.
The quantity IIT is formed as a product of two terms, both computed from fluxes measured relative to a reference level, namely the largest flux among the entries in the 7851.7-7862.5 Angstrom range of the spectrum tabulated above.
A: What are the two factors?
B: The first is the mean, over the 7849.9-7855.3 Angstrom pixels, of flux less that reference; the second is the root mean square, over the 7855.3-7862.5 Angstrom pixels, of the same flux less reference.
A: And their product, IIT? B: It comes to -0.135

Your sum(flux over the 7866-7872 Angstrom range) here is 10.50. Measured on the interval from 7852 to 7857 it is 10.48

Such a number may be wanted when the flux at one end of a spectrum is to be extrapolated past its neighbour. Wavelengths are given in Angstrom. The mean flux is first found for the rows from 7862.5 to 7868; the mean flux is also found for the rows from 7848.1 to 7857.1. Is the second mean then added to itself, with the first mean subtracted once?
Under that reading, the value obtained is 3.58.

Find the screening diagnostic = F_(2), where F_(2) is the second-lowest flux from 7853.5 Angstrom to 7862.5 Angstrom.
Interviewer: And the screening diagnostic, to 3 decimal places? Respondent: 3.246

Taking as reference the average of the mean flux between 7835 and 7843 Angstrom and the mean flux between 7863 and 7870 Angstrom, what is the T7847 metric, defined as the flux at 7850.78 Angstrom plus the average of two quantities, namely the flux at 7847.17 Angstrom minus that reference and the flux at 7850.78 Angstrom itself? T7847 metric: 5.21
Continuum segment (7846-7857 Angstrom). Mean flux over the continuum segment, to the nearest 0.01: 3.44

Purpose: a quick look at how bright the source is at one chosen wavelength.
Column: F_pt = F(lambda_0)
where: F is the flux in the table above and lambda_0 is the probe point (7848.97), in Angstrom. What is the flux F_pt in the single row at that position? 3.294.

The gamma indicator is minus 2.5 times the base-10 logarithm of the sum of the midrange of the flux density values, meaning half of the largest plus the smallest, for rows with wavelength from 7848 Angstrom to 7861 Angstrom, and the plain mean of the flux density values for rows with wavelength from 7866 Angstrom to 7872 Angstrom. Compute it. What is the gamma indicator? -2.11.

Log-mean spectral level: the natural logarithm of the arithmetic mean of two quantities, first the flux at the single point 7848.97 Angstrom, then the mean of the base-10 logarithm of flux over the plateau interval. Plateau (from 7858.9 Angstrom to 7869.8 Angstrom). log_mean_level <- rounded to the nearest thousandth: 0.648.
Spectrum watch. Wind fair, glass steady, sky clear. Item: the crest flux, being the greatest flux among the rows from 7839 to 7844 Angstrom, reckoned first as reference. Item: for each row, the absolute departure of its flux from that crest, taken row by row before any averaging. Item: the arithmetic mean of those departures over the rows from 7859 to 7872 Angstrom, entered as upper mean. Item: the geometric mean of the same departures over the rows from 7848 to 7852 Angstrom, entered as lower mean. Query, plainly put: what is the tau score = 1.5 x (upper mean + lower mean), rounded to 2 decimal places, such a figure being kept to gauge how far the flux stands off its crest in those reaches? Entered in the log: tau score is 0.58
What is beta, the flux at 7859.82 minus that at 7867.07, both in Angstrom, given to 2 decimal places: -0.24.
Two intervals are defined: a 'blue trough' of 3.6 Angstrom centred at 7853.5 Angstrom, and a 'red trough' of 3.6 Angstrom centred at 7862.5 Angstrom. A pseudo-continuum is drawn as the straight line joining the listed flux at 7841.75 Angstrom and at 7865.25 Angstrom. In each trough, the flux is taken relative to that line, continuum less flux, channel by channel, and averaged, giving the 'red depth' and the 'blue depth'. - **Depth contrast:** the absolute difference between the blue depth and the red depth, 0.13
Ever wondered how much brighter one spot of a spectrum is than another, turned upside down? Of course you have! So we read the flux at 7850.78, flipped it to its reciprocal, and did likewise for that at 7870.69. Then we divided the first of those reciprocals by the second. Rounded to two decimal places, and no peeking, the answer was 0.95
